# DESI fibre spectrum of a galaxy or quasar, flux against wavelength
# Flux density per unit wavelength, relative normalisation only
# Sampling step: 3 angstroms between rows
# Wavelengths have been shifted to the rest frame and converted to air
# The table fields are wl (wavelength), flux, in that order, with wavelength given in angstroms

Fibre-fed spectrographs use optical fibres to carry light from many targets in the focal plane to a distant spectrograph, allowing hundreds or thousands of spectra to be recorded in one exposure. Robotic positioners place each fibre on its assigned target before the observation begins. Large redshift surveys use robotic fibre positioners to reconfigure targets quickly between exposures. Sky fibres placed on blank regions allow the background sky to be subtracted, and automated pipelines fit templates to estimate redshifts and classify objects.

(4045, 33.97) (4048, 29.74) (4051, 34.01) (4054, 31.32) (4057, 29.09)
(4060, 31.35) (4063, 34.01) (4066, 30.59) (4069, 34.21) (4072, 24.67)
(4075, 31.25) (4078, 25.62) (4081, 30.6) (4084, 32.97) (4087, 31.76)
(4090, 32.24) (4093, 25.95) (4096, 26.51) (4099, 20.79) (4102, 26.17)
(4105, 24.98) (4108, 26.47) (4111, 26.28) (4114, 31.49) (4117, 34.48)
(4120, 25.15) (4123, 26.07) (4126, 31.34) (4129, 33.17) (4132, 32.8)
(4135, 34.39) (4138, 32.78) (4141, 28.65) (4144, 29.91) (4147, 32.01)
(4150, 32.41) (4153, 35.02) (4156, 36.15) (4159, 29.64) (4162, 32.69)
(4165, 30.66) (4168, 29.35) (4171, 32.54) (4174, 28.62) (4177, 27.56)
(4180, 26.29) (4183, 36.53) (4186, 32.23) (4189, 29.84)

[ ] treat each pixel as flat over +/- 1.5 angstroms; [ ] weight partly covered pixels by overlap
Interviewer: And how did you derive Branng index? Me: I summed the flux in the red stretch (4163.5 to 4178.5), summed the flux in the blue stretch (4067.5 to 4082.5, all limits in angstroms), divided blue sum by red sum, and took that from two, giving 1.02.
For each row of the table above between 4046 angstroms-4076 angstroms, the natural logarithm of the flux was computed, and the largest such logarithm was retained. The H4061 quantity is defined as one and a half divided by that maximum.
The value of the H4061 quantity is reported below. 0.425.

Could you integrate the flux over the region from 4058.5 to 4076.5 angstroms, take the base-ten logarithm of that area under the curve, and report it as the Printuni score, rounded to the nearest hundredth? 2.75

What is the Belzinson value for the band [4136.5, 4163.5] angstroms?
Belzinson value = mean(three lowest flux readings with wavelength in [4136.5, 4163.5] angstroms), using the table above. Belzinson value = 29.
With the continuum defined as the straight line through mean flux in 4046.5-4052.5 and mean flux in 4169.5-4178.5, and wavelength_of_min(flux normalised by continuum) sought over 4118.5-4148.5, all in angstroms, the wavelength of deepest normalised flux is 4120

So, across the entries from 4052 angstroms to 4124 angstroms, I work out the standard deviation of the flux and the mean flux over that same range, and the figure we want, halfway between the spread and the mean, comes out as 16.3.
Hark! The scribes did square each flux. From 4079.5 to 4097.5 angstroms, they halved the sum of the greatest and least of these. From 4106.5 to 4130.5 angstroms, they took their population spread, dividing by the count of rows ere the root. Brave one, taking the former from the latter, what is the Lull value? -675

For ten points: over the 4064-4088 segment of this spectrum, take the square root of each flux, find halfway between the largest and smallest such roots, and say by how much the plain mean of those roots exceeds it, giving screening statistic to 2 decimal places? 0.08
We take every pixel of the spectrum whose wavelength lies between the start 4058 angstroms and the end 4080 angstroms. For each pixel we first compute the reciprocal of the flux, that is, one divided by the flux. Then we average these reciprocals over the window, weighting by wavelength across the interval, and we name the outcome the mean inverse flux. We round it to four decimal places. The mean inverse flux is 0.0335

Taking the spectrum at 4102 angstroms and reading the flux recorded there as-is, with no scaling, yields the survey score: 26.17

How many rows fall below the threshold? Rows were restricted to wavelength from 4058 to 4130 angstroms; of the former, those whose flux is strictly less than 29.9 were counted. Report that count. 11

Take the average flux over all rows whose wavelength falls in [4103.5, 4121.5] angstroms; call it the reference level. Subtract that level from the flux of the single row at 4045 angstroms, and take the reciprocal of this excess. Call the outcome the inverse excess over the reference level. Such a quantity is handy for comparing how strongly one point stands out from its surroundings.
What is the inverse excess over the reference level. 0.2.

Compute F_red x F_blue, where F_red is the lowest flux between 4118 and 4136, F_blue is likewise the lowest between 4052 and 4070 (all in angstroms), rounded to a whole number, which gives 732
